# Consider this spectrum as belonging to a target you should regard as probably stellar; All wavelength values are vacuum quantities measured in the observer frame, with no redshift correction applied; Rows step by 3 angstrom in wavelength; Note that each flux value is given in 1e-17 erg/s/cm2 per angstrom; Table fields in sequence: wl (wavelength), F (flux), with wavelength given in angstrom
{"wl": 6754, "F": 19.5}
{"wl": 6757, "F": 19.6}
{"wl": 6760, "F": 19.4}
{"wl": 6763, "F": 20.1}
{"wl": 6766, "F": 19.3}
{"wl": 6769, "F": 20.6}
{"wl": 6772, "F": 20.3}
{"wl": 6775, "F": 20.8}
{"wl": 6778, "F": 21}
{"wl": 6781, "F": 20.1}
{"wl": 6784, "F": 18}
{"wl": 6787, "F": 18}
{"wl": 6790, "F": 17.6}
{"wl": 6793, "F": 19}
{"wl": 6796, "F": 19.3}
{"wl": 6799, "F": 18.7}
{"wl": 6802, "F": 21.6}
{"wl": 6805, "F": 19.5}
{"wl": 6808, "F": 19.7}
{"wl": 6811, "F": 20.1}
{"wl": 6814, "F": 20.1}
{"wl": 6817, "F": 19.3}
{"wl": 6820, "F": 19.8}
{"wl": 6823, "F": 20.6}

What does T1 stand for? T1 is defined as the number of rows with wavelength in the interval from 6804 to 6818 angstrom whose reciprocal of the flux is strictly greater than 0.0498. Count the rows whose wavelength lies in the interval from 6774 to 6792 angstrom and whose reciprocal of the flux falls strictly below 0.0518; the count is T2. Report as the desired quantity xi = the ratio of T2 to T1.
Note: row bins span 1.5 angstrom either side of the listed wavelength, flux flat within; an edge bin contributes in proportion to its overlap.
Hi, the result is 1.00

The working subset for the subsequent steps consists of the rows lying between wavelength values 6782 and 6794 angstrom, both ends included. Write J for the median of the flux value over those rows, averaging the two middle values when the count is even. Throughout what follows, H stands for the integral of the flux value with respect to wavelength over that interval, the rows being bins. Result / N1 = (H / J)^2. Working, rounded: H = 218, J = 18.0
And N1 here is 147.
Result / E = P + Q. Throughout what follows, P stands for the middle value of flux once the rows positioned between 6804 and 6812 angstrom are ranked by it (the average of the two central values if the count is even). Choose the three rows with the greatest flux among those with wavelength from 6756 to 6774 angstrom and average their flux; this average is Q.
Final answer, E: 40.0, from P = 19.7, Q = 20.3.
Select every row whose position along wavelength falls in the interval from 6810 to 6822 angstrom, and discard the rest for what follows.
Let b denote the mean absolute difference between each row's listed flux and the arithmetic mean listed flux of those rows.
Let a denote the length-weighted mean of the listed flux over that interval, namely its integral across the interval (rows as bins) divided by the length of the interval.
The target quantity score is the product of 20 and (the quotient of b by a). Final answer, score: 0.28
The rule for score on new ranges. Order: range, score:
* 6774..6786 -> 0.99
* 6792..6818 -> 0.61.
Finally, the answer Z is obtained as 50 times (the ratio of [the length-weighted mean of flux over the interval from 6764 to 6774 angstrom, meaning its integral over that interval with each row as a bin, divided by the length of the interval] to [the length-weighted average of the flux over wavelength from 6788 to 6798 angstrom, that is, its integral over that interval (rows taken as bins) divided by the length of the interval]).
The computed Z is 54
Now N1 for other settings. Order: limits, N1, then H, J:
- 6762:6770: 63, 160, 20.1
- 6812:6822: 100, 198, 19.8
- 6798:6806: 68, 160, 19.5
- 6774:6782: 63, 165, 20.8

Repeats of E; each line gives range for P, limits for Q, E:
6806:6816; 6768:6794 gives 40.9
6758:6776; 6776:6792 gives 39.9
